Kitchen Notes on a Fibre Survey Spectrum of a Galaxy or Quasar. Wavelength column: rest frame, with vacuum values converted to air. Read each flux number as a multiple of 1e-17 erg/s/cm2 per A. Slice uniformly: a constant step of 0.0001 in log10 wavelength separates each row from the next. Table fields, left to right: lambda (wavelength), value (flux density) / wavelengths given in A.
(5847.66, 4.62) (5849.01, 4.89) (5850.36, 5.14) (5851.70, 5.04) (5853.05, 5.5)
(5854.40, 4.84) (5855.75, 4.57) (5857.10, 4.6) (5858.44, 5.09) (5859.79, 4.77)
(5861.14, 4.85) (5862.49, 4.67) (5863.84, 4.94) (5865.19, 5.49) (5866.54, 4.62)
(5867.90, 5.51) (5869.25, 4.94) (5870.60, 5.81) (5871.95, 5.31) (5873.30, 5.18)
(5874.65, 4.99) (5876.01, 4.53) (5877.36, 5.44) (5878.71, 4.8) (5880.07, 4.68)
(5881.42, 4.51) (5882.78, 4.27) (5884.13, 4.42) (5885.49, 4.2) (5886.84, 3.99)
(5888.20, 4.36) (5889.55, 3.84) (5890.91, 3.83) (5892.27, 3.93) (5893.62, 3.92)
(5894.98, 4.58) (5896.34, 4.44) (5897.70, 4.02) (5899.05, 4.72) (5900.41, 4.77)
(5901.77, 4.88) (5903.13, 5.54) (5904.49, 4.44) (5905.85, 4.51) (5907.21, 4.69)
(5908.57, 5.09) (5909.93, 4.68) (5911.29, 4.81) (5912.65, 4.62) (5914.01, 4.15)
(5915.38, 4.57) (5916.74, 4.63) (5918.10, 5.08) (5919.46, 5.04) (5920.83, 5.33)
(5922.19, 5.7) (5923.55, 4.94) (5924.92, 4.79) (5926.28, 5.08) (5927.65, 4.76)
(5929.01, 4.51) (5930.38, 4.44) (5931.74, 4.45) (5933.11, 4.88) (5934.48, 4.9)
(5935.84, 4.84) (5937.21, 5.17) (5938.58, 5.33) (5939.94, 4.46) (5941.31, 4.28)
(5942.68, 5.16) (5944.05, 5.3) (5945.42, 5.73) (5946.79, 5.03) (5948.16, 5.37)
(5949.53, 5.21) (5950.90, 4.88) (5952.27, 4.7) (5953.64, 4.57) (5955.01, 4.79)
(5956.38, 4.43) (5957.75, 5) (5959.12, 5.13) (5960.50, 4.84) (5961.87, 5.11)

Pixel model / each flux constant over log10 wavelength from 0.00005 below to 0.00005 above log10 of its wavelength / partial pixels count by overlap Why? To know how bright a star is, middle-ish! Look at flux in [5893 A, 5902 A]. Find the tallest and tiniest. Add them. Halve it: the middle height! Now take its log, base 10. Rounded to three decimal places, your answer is 0.643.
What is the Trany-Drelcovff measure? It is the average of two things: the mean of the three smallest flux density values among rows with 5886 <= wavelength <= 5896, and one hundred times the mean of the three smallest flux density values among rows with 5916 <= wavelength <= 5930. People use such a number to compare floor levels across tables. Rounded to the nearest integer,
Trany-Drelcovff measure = 234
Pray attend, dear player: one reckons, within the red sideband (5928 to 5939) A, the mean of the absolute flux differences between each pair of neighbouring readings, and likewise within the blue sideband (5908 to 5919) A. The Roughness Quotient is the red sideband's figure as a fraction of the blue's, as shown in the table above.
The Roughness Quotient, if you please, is 0.51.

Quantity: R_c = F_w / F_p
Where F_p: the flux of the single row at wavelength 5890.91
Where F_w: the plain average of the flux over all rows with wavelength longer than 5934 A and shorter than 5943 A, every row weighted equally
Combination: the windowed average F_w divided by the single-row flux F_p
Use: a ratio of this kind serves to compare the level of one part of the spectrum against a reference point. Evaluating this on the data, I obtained 1.27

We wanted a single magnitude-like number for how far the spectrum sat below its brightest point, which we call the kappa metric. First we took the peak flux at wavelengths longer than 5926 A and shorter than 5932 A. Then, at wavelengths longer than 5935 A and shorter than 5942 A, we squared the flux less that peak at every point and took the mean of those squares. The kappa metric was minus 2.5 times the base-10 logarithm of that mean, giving 1.6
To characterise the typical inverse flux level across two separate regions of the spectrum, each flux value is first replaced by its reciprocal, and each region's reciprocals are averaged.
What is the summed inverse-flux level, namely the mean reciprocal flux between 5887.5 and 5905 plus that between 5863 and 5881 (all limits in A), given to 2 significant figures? 0.43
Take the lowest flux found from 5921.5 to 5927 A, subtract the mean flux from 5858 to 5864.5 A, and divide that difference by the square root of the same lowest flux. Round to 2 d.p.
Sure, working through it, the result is -0.03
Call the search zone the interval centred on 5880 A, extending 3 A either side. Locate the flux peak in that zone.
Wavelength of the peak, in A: 5877.36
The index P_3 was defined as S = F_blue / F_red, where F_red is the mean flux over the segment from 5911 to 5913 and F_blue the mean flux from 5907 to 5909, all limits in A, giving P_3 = 1.04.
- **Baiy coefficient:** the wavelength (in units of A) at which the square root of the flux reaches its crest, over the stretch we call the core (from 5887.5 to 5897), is 5894.98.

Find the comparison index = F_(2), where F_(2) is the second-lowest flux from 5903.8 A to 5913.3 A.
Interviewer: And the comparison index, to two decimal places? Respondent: 4.51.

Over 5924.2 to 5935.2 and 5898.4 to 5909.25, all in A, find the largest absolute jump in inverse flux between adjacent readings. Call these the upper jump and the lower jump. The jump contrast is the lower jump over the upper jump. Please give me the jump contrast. 2.3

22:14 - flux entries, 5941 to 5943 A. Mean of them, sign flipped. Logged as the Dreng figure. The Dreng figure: -4.72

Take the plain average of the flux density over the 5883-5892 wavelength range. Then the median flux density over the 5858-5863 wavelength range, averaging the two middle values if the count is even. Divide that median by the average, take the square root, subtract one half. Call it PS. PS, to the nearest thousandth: 0.582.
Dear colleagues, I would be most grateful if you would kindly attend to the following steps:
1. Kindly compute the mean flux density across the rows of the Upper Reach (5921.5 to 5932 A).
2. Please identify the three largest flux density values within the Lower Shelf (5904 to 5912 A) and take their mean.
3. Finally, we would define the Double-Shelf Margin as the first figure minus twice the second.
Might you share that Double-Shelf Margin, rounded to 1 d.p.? -4.9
